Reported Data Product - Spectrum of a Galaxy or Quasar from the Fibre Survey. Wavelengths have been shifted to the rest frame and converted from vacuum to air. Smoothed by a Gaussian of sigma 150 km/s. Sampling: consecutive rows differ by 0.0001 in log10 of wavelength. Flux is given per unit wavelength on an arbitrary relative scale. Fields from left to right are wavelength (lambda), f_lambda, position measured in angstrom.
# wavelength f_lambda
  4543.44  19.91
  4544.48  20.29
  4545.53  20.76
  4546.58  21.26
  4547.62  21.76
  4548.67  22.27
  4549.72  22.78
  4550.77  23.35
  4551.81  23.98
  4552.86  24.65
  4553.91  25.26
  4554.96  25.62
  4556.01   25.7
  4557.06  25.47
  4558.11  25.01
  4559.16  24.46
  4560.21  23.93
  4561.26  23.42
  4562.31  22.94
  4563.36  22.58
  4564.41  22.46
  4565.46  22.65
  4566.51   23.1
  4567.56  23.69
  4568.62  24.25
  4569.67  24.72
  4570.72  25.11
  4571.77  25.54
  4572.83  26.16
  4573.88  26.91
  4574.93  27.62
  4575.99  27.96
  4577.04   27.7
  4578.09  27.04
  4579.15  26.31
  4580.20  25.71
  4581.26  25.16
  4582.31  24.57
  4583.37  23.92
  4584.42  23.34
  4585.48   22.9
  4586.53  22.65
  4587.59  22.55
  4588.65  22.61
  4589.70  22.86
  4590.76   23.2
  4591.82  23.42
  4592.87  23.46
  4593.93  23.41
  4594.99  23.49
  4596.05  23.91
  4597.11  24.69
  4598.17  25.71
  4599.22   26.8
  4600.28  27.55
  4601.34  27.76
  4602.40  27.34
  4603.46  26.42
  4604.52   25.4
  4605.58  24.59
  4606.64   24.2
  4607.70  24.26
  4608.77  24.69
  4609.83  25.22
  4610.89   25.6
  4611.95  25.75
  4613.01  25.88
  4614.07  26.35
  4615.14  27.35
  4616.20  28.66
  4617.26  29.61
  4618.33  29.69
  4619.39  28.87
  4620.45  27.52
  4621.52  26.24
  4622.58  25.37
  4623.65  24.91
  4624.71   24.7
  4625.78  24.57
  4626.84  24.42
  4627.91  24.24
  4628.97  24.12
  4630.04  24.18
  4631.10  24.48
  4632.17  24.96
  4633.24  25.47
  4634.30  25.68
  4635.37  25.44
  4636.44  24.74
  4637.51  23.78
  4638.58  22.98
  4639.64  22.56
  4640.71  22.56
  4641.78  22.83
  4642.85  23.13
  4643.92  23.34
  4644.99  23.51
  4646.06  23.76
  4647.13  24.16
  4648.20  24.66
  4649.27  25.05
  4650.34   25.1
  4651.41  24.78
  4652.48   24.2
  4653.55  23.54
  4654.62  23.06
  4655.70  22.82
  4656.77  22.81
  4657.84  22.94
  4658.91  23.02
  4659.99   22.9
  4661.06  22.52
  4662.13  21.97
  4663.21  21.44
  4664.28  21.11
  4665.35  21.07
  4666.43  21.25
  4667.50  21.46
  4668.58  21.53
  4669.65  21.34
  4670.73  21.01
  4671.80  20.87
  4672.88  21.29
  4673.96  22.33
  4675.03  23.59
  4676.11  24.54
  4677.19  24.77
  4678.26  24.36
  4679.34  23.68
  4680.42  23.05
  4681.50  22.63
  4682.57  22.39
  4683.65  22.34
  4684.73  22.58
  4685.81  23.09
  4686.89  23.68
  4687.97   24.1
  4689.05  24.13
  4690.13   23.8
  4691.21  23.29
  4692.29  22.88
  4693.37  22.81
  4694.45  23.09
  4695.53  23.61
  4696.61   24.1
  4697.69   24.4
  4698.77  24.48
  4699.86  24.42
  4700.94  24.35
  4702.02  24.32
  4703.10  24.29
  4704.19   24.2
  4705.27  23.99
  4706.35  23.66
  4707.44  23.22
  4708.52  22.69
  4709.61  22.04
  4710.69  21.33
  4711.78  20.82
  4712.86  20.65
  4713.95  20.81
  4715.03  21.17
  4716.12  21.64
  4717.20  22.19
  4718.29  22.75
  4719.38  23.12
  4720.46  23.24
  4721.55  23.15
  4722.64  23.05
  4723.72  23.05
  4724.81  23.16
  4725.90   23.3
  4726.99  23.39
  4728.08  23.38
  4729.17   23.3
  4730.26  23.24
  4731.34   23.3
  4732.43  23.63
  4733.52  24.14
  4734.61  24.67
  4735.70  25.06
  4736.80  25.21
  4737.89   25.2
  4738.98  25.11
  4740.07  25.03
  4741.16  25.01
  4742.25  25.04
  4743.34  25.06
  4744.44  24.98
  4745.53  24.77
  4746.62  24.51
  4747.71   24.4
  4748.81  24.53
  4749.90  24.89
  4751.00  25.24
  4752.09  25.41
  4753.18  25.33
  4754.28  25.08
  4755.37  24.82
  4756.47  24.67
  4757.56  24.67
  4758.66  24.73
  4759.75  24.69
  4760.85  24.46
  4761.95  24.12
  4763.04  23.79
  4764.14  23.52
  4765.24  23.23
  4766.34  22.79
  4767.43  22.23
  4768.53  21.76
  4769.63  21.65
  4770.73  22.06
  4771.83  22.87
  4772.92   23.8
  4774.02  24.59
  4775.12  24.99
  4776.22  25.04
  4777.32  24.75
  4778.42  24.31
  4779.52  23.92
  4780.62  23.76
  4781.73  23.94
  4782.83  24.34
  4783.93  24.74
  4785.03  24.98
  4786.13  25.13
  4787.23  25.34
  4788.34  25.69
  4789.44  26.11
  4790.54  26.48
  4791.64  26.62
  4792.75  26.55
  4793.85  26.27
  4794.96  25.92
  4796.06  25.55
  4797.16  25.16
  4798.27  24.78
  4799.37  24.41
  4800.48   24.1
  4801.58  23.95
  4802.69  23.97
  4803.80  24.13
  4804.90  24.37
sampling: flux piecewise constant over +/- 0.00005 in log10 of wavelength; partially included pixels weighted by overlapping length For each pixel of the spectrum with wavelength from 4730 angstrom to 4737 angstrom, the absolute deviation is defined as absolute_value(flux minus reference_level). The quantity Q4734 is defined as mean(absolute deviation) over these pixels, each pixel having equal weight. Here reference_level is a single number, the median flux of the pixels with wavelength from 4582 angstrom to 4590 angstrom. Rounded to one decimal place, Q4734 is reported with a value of 1.3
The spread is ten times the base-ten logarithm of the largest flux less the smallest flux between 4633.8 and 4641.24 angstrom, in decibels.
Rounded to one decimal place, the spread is 4.9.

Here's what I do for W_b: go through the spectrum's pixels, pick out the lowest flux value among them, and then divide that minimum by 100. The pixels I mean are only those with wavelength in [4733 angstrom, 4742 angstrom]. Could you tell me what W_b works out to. 0.241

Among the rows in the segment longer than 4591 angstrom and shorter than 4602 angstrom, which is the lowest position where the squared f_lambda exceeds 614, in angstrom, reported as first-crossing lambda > 4598.17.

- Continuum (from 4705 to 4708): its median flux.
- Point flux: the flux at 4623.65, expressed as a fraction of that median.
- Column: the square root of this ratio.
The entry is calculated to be 1.03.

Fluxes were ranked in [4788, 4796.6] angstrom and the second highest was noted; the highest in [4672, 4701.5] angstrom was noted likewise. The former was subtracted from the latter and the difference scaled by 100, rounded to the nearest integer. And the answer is -178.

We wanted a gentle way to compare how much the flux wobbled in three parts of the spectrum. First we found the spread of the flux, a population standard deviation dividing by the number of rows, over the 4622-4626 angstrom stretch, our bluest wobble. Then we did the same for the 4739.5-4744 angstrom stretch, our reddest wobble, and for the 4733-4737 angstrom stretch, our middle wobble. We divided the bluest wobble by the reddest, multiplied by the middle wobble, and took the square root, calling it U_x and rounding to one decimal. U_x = 2.6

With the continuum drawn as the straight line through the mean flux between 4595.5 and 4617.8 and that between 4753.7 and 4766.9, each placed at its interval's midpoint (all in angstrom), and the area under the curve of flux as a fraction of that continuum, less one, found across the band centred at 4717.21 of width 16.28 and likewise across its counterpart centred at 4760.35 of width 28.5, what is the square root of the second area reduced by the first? 1.20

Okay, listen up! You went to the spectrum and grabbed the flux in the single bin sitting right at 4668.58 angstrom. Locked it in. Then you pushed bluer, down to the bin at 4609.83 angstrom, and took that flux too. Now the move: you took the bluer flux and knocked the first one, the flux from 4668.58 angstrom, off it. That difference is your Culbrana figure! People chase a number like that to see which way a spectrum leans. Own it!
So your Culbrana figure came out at 3.7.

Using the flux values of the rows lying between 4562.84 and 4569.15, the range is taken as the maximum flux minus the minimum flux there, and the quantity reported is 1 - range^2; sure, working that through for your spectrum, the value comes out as -2.2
